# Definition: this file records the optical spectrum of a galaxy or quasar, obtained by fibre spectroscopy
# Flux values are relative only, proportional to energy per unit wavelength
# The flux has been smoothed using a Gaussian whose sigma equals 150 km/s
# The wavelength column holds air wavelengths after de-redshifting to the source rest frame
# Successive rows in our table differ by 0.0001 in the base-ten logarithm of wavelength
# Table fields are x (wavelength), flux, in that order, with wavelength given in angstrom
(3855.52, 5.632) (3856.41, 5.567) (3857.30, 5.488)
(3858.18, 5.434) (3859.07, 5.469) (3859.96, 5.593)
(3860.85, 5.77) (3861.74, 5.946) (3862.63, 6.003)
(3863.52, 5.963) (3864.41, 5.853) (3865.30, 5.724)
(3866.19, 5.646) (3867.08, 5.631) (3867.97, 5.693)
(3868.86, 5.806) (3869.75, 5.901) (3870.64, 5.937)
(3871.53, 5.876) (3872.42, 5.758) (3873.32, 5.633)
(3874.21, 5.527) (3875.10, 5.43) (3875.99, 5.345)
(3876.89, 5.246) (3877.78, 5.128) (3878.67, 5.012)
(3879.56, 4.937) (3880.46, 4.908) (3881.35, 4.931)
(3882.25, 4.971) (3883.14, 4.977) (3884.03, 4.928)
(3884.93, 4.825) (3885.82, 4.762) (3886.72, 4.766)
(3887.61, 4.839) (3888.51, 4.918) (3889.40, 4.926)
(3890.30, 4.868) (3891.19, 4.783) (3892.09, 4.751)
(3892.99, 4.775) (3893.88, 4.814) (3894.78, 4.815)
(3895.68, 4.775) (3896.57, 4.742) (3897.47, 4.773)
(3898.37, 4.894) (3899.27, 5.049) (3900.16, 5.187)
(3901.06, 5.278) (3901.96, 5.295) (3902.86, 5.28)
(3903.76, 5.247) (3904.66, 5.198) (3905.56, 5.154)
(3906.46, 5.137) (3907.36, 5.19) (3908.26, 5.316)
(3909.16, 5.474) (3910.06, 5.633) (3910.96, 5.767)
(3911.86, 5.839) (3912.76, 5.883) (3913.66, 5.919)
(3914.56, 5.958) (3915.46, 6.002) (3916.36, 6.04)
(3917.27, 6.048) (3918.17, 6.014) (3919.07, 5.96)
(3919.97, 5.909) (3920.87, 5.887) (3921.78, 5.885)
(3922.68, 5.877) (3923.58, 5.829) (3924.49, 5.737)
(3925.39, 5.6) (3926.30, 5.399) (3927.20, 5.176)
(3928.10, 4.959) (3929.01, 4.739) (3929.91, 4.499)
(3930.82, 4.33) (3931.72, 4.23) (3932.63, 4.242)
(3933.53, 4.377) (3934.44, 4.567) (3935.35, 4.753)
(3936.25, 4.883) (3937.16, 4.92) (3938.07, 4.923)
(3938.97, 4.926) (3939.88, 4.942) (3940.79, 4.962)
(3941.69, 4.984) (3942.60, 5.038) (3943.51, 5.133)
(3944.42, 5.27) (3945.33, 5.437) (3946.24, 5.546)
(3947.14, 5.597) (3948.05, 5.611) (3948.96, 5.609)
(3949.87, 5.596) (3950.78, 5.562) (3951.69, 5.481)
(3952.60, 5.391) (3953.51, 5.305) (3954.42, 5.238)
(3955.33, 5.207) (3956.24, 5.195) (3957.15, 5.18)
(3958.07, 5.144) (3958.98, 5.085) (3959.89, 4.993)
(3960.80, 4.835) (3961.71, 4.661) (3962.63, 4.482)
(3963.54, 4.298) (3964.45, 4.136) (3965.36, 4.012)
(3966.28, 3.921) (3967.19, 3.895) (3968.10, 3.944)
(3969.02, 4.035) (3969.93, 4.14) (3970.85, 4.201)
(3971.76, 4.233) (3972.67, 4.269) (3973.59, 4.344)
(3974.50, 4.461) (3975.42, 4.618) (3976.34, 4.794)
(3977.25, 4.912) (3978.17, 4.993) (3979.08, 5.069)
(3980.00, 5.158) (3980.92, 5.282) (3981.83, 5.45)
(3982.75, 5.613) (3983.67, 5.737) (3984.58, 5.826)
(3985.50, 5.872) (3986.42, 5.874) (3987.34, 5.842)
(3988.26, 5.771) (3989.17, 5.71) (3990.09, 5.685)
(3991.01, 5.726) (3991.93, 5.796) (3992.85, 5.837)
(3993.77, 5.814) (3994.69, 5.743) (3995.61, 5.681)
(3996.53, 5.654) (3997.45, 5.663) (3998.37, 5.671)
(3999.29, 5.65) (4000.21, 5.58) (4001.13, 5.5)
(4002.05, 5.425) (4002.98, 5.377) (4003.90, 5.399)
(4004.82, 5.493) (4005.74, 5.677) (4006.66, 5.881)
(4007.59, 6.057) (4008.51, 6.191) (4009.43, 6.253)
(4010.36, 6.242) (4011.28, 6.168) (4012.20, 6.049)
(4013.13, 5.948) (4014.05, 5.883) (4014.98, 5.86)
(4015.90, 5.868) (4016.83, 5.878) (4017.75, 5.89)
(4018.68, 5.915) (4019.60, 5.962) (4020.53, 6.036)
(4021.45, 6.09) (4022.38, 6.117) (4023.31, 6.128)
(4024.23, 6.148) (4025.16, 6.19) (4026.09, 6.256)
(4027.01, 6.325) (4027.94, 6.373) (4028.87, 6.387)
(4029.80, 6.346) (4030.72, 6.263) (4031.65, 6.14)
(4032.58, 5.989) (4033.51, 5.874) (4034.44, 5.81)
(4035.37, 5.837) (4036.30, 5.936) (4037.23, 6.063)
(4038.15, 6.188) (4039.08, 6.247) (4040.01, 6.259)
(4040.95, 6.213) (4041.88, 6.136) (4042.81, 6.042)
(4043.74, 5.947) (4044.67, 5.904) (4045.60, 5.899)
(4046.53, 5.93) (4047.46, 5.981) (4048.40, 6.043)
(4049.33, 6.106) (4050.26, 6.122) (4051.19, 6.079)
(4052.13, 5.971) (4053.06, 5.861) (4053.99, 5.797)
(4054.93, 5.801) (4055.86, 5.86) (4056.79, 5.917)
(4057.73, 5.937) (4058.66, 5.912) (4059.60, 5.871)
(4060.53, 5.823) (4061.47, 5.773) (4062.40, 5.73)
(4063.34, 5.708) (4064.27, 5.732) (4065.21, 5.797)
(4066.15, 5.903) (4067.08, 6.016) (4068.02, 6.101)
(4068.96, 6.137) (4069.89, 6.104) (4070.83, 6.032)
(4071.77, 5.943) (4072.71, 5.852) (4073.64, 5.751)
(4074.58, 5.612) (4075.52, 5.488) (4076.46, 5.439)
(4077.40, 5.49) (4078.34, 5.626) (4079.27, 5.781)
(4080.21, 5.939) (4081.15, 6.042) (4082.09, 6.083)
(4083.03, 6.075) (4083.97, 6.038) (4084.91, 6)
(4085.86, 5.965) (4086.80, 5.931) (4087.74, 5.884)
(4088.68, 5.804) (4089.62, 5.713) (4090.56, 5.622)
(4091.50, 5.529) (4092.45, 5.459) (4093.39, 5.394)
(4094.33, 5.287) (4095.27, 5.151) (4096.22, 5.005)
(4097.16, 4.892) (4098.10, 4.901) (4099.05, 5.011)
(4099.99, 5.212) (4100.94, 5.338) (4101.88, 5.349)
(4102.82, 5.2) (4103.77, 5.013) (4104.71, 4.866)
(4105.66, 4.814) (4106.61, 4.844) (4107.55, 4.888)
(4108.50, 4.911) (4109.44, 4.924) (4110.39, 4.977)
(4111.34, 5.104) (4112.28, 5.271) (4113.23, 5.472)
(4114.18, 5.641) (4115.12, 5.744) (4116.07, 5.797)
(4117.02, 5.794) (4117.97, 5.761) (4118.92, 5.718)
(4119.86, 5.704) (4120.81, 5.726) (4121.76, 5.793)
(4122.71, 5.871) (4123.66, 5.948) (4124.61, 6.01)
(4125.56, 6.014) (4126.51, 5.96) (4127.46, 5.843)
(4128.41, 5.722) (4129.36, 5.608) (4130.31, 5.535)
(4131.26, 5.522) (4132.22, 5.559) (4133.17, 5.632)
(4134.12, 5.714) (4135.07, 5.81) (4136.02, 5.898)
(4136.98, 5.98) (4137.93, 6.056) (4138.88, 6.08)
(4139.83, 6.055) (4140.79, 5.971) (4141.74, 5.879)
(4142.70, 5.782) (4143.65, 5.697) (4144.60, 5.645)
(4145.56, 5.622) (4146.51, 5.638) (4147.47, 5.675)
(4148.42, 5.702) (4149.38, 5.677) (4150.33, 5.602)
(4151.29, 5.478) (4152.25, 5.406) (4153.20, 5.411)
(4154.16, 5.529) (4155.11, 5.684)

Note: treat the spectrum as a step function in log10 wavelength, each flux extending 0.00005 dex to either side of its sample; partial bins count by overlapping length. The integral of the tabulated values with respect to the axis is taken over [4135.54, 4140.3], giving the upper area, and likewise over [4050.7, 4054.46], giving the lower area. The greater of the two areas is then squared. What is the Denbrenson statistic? 821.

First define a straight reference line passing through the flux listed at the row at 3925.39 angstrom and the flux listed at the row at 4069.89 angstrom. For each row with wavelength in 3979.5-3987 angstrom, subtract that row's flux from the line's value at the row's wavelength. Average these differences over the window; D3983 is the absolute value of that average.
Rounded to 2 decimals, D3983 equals 0.20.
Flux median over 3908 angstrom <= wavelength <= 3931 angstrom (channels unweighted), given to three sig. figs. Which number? 5.83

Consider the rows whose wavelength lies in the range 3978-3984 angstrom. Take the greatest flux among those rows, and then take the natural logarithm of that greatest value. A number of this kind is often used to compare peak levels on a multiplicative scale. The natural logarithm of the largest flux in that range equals 1.747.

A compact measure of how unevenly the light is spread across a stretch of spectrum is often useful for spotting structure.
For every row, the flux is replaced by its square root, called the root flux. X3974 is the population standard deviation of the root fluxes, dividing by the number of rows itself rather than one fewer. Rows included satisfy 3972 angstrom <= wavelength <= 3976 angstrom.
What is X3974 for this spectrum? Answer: 0.03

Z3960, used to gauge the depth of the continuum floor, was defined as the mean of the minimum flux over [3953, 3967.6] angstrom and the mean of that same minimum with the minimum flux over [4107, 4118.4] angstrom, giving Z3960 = 4.14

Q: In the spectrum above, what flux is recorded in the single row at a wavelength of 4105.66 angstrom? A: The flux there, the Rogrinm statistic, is 4.814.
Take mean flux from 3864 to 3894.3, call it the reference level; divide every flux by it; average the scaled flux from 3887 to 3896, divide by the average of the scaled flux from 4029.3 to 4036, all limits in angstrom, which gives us 0.80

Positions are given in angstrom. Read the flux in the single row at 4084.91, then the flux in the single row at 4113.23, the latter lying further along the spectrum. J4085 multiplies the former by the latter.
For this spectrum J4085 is 33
